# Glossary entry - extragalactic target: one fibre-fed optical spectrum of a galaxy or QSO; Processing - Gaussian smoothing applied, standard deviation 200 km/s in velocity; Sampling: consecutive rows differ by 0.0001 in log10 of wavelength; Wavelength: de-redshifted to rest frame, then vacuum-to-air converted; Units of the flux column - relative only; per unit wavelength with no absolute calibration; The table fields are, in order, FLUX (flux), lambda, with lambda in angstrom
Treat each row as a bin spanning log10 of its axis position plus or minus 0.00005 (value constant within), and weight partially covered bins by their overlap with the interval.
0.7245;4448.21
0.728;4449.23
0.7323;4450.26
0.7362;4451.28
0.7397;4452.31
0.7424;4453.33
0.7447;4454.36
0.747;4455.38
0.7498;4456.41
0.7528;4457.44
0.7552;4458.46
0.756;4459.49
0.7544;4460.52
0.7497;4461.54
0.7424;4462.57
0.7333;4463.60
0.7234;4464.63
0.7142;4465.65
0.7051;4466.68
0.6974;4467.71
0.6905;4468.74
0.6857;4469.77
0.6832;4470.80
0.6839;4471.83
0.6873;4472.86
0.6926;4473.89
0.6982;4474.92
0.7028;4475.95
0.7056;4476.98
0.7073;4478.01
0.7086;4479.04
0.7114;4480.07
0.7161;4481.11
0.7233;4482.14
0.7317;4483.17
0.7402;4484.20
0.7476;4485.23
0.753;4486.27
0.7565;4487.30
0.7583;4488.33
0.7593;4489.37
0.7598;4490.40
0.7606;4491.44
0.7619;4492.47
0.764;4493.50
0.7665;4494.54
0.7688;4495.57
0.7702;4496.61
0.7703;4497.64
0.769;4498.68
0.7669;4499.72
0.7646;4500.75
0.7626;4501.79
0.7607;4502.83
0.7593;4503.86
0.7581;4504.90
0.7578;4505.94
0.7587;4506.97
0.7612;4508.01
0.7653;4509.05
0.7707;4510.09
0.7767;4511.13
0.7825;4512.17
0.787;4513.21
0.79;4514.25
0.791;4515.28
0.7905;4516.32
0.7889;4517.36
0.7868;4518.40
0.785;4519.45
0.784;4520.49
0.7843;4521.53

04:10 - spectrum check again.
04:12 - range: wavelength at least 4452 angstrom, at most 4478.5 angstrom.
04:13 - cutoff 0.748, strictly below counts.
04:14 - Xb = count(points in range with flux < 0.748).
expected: 20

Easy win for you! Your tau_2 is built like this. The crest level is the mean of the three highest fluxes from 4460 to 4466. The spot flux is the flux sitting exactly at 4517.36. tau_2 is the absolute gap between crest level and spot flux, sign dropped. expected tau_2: 0.040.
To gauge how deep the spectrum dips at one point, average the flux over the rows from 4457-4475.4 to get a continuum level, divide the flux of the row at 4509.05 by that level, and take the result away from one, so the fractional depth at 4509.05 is -0.07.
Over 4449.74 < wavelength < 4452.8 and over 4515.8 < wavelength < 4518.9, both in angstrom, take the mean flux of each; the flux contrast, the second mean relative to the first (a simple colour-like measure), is 1.07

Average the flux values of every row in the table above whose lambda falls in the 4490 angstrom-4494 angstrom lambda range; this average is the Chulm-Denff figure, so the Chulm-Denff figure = 0.762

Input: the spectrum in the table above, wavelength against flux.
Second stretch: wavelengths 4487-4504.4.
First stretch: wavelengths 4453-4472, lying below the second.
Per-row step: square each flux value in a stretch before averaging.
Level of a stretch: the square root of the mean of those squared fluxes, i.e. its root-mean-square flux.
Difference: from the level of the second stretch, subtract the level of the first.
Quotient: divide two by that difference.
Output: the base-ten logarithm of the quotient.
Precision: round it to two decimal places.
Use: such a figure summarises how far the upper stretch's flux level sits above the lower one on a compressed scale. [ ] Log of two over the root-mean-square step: 1.74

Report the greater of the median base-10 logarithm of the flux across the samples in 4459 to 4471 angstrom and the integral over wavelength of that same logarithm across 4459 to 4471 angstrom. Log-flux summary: -0.143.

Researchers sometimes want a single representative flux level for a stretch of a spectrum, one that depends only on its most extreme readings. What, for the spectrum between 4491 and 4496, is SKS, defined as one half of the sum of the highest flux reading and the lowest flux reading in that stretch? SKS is 0.76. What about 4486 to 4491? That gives 0.76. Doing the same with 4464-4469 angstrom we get 0.71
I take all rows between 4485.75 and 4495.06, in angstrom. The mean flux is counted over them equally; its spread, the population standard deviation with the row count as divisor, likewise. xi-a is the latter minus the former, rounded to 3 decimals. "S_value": -0.756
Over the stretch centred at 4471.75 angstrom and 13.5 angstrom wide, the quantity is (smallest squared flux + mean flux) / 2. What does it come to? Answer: 0.58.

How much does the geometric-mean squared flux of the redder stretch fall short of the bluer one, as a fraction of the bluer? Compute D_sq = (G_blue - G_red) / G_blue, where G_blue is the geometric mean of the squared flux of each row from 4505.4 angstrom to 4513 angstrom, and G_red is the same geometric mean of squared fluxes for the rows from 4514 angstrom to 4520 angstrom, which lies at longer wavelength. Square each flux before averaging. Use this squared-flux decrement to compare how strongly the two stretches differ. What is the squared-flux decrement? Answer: -0.056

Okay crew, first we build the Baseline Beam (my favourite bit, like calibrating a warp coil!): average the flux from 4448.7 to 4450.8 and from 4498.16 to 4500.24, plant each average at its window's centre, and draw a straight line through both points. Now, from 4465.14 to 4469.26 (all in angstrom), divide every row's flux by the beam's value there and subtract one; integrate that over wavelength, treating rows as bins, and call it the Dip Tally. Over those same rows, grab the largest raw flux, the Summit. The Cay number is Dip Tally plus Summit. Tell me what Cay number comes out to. 0.48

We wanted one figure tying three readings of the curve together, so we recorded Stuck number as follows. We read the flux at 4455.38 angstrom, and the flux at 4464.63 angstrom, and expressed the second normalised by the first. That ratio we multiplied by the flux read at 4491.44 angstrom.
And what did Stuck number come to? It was 0.737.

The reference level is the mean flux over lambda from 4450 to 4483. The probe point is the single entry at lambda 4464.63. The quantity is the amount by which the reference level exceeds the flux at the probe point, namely -0.002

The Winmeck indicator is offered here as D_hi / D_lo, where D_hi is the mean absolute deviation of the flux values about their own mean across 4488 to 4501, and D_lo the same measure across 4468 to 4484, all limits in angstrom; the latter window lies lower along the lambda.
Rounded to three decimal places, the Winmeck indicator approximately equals 0.301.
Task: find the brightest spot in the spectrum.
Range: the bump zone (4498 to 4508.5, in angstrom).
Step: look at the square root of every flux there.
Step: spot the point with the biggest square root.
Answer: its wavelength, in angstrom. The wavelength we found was 4498.68 angstrom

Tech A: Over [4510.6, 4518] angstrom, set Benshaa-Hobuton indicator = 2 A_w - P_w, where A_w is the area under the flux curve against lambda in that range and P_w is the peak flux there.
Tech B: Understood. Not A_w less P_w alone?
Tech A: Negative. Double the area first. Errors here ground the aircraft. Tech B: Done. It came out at 11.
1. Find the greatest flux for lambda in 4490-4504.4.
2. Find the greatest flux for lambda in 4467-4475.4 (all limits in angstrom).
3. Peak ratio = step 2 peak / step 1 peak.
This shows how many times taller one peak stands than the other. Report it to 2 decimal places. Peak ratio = 0.91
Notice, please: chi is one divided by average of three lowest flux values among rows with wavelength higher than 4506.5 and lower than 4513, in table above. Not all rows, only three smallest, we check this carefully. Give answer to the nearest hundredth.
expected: 1.31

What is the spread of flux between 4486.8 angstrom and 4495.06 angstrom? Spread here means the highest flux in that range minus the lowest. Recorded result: 0.010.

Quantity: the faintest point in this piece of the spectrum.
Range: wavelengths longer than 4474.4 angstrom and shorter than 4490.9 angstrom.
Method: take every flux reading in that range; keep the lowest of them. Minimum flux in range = 0.6982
